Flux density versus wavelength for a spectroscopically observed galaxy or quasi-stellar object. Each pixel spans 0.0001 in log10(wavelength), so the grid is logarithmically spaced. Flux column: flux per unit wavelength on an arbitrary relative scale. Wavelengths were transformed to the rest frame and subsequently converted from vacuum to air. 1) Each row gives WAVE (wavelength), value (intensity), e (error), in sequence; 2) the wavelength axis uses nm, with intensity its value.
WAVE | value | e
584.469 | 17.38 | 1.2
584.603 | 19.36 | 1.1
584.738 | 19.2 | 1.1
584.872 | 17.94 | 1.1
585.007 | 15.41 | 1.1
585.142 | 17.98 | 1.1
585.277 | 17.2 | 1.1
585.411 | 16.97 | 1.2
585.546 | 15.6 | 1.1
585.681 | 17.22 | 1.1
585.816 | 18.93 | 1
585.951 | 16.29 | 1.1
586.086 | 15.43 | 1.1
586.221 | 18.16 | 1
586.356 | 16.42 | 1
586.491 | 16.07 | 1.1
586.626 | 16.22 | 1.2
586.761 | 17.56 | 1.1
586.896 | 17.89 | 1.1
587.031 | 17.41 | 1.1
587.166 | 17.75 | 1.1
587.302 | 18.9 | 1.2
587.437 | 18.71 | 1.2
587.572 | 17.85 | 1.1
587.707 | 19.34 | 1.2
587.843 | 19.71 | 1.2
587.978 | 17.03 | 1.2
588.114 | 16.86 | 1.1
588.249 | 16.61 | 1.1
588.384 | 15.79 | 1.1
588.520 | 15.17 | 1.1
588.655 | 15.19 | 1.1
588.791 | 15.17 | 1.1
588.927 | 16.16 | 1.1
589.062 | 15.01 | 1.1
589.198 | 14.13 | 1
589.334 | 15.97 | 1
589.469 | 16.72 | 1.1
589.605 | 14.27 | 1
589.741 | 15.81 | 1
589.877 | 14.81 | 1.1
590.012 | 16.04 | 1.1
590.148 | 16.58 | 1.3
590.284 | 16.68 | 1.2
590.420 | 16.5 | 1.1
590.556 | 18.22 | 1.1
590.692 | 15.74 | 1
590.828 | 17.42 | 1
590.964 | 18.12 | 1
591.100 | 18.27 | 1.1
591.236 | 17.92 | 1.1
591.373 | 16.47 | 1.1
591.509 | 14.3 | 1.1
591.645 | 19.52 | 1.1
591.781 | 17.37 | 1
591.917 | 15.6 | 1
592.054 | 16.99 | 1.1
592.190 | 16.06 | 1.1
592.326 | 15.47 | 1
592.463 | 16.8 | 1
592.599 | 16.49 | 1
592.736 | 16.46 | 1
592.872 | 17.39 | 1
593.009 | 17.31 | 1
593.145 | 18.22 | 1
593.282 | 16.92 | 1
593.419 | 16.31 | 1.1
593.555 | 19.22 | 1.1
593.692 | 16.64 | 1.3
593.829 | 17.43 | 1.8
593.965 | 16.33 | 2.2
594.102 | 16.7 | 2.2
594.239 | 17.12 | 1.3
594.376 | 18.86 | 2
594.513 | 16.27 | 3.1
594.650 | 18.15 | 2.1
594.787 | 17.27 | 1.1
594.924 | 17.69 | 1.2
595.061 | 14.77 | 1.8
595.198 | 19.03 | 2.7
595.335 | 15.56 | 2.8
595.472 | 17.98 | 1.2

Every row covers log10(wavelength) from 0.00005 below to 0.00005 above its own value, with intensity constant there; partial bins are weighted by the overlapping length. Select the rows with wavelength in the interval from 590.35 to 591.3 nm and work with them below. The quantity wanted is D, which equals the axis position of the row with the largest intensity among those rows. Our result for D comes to 591.100 nm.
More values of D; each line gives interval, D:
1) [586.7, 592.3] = 587.843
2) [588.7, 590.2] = 589.469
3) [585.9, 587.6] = 587.302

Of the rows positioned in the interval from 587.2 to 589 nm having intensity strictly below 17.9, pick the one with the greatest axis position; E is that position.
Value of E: 588.927 nm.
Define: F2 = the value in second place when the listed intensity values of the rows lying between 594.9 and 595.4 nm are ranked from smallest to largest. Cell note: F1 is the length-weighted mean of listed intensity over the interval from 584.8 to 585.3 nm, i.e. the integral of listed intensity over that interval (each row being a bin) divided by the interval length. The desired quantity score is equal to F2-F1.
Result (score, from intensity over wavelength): -1.6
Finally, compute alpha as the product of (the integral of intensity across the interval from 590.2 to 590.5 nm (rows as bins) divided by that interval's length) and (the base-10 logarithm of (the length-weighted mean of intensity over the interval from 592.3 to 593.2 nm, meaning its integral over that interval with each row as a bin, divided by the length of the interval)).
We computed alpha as 20.4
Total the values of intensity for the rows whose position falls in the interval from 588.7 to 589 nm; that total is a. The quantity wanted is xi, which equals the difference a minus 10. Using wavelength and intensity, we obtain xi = 21.3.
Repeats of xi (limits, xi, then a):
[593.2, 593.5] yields 23.2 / 33.2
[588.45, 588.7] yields 20.4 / 30.4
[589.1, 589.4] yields 20.1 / 30.1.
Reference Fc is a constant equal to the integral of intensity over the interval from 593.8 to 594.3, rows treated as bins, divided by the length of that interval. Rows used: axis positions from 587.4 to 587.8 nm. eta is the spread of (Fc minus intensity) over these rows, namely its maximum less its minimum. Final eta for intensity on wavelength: 1.49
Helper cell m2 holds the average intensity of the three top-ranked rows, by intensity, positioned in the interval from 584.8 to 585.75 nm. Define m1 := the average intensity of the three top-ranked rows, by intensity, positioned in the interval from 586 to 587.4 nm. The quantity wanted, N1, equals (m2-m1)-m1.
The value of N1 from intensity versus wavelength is -18.9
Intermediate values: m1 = 18.3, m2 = 17.7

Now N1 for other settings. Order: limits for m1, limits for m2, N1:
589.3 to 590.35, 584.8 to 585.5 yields -15.6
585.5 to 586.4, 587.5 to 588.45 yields -17.2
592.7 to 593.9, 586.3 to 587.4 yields -18.4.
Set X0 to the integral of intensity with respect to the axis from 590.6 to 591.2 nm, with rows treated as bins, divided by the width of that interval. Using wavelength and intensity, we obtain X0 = 17.5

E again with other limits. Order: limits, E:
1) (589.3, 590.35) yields 590.284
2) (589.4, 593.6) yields 593.419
